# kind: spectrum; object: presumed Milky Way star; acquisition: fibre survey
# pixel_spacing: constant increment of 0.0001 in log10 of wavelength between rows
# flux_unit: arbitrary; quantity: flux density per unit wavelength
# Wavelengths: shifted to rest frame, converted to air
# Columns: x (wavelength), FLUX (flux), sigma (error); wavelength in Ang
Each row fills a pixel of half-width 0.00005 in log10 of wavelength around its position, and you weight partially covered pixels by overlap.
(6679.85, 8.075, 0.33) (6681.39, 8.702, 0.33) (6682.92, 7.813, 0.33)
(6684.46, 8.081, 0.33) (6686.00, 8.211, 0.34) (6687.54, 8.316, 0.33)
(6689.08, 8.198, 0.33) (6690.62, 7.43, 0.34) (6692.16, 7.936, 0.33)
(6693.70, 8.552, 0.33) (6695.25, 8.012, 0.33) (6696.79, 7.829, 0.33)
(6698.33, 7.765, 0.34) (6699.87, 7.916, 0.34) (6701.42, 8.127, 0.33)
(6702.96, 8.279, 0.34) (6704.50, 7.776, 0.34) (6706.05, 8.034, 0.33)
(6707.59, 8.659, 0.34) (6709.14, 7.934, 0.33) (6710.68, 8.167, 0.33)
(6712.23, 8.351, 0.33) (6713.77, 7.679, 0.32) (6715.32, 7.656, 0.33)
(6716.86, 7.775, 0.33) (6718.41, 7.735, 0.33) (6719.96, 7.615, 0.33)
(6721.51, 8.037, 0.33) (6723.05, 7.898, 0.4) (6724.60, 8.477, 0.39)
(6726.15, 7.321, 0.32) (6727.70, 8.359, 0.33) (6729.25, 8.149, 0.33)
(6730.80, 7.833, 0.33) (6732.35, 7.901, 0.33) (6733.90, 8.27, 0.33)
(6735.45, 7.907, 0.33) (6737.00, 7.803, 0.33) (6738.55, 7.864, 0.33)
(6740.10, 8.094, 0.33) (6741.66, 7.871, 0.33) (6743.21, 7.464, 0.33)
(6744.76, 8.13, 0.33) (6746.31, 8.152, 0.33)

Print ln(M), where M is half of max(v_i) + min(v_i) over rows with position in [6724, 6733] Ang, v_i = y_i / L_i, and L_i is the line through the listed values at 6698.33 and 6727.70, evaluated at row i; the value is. -0.051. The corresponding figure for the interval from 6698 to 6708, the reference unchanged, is 0.037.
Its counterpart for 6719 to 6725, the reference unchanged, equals -0.025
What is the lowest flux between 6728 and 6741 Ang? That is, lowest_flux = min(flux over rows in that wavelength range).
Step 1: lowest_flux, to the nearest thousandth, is 7.803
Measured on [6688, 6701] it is 7.430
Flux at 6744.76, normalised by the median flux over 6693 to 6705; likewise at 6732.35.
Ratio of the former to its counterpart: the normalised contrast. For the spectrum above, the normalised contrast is 1.03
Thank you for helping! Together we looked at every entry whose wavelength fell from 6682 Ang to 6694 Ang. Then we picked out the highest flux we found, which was 8.552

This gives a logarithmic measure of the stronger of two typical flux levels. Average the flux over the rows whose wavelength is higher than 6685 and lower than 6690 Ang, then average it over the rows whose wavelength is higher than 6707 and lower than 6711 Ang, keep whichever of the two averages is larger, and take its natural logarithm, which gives 2.11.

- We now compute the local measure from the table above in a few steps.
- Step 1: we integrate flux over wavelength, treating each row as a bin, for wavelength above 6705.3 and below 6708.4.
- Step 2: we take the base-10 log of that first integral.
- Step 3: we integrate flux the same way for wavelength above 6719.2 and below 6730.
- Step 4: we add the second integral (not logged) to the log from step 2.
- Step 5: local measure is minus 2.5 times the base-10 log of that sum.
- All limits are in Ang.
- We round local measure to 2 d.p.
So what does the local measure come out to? -4.86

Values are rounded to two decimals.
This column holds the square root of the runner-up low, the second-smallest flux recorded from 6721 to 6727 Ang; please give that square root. 2.81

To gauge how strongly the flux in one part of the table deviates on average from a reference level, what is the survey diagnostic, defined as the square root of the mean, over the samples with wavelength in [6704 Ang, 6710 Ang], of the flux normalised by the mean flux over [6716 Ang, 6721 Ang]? 1.03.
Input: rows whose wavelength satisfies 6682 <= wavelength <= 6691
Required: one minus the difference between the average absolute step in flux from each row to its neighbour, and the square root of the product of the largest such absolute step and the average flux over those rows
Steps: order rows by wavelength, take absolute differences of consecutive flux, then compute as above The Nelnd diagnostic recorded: 3.2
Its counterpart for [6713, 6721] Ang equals 1.9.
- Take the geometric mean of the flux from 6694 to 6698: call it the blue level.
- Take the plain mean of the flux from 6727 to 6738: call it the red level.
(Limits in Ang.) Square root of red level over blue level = 1.007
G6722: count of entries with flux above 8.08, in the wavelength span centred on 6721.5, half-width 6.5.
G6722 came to 2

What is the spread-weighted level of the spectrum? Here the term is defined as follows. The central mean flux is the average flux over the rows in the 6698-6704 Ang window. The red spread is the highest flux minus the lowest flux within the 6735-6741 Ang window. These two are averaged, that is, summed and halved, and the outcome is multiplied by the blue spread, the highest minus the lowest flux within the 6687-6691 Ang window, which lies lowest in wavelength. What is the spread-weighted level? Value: 3.7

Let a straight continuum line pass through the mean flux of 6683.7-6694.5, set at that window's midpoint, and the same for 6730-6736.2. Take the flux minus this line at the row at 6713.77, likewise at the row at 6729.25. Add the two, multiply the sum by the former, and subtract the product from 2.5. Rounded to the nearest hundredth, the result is 2.43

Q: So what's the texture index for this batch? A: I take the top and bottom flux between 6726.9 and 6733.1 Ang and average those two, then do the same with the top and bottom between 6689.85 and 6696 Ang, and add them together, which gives 16.09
